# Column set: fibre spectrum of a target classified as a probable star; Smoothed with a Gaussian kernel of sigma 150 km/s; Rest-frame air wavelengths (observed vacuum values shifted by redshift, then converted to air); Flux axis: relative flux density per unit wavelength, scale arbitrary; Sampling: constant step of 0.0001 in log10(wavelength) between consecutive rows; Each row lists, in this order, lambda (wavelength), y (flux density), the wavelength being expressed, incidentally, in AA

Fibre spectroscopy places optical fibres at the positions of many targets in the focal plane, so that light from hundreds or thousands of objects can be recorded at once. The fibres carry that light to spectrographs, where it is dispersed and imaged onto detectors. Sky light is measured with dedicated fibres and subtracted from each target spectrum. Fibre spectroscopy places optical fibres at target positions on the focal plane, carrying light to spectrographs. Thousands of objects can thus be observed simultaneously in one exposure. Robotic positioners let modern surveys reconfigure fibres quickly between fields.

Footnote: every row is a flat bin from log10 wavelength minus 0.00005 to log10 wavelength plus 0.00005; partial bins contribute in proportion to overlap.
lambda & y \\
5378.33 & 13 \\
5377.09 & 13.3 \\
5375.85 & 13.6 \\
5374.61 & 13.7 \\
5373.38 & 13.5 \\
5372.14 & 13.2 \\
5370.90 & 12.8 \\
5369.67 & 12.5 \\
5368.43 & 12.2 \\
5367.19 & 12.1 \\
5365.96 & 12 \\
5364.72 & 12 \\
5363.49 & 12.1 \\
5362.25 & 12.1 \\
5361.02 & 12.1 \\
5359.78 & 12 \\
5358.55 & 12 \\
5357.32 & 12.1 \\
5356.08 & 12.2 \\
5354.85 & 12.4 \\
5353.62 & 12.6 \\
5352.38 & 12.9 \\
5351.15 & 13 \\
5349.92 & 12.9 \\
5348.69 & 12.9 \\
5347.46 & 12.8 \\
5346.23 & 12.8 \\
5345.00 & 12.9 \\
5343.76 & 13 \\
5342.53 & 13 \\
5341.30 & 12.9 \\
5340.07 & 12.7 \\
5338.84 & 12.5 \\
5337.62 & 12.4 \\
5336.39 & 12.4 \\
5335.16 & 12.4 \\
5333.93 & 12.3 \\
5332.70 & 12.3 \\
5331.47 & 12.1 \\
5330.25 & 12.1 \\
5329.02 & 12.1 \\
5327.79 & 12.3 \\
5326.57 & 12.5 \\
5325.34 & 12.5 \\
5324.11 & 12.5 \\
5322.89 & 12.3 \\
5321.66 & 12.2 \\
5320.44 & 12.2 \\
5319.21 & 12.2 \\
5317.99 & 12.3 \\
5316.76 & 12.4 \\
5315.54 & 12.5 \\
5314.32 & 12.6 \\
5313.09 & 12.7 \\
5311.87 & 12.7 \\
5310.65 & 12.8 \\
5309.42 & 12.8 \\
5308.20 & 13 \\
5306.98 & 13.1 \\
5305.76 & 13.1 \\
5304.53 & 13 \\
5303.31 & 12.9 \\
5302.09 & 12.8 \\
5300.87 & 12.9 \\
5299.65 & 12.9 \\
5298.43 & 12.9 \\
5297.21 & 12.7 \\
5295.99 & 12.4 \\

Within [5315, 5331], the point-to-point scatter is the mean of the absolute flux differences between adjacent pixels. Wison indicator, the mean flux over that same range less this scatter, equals 12.2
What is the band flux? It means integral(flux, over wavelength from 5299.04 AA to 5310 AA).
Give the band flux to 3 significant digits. 142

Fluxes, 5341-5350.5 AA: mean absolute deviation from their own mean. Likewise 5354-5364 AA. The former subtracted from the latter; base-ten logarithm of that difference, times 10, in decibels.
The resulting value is -14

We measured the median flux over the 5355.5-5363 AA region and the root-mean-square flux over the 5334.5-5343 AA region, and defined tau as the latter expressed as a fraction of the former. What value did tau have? 1.04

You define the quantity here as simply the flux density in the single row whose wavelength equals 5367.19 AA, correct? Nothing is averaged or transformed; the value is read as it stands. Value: 12.1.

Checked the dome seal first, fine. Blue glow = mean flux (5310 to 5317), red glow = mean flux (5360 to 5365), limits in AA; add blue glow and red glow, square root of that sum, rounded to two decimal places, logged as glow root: 4.97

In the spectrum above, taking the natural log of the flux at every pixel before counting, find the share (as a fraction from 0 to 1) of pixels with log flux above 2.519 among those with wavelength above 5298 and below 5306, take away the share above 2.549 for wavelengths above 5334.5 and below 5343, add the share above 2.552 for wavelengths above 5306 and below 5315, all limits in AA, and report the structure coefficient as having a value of 1.00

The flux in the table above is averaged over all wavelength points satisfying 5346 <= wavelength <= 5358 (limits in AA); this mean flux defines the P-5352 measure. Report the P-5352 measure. 12.7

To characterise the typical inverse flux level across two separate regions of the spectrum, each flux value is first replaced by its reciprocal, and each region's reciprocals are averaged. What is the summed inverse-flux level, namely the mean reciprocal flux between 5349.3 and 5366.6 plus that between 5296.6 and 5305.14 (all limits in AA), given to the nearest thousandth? 0.159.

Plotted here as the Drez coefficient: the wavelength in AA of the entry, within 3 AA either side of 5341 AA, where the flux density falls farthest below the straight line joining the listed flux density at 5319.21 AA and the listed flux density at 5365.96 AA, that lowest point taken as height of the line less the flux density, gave 5338.84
